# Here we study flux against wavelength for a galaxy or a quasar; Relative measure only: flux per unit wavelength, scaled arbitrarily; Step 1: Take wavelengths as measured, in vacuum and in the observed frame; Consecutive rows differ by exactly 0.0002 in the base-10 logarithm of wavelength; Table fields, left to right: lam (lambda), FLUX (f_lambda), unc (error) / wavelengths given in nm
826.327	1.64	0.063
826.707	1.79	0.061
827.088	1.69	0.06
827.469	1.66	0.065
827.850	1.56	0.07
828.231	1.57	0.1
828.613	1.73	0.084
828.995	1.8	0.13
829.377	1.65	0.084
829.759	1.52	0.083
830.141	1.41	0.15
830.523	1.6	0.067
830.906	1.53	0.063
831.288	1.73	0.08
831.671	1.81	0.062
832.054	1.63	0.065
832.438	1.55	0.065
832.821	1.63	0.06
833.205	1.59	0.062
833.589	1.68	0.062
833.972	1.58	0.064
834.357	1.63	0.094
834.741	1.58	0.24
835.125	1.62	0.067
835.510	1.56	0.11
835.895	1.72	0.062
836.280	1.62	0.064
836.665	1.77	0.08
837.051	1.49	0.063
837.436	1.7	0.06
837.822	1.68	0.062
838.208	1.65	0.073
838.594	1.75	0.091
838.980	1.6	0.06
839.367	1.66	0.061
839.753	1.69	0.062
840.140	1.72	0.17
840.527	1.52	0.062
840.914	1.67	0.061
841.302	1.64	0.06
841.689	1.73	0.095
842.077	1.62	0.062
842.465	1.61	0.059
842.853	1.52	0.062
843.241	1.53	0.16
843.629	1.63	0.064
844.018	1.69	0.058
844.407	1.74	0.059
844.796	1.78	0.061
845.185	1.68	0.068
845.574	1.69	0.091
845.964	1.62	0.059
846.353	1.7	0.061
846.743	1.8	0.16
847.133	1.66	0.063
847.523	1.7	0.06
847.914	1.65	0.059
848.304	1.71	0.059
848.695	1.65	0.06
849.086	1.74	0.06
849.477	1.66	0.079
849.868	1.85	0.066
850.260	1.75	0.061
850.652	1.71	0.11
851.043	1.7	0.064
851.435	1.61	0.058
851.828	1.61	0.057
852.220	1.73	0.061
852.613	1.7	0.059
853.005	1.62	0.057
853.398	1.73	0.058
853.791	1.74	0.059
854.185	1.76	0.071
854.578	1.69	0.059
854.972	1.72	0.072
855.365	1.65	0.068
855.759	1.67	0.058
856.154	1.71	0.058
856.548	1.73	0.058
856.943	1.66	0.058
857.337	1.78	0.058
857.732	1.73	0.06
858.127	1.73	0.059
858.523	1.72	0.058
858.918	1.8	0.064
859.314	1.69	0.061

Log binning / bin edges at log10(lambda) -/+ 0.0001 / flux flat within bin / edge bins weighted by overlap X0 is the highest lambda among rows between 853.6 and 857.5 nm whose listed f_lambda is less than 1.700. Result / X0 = 856.943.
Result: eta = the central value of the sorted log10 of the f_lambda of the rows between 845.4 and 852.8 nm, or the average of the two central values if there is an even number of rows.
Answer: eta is 0.230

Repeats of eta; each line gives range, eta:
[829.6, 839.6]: 0.211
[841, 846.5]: 0.220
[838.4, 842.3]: 0.221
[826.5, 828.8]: 0.224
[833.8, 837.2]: 0.210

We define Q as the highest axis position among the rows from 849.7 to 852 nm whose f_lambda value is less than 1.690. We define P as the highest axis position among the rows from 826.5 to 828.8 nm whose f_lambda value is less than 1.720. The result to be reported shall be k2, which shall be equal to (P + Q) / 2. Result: 840.03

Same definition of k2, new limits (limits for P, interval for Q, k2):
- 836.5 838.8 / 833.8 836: 836.86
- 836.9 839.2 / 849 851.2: 844.23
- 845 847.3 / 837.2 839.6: 843.25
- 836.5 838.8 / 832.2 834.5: 836.28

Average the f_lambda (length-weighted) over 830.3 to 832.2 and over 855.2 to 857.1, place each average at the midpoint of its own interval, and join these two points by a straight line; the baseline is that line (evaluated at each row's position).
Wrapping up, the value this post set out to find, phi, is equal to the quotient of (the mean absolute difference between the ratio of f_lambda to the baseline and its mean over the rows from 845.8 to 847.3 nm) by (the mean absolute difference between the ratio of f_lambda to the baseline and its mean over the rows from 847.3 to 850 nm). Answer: 1.1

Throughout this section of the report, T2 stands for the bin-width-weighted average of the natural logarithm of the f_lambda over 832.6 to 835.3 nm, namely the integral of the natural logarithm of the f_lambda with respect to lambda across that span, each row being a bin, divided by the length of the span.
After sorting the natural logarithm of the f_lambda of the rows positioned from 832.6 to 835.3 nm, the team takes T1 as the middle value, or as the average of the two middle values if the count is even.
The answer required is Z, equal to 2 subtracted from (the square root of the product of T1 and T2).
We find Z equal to -1.52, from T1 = 0.48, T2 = 0.479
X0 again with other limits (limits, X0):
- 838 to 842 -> 841.302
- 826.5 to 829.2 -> 828.231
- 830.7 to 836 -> 835.510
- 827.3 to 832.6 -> 832.438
